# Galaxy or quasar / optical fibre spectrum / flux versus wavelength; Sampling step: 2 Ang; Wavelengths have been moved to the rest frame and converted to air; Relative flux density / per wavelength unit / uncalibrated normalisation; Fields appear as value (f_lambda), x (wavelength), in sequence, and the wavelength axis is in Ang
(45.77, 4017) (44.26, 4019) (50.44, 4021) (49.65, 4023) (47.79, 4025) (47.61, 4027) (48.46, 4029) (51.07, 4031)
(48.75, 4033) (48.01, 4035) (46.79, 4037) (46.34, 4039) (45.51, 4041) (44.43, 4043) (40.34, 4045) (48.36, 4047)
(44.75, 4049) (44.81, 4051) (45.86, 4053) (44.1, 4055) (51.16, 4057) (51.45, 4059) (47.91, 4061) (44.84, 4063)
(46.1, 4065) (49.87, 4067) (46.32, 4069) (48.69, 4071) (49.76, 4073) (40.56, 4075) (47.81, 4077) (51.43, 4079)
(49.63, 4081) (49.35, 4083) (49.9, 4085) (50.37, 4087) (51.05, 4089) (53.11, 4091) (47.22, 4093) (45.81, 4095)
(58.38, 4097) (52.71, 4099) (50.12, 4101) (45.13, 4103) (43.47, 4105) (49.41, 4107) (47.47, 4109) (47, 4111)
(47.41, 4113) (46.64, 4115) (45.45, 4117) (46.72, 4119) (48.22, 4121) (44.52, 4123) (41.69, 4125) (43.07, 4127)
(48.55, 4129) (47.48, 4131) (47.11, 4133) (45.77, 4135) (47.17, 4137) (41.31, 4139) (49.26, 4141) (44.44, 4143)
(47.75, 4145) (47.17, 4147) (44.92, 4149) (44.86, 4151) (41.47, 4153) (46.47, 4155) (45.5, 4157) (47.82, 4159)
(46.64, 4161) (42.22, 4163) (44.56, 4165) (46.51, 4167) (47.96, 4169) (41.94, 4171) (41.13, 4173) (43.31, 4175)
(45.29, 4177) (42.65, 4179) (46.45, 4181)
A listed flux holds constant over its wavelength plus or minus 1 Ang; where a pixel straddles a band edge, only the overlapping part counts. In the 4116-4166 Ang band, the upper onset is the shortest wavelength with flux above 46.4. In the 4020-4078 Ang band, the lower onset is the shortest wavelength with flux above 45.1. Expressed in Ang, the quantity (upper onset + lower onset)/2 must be 4070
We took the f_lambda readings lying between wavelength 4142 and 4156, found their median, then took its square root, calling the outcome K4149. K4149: 6.70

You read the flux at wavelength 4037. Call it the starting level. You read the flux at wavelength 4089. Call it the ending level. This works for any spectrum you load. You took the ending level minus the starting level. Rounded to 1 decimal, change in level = 4.3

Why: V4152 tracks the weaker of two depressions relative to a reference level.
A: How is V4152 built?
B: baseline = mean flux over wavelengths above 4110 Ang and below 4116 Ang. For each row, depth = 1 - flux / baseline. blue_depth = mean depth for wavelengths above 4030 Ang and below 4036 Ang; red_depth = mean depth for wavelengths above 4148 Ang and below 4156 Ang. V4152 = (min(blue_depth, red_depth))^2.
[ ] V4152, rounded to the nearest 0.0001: 0.0023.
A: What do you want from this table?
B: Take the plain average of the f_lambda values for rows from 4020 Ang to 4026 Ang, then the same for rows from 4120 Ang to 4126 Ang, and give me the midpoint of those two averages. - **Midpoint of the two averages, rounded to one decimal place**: 47.1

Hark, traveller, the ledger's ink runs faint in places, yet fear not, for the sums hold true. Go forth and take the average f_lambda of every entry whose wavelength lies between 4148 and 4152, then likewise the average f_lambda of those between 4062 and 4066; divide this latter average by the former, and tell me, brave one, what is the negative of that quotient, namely -1.01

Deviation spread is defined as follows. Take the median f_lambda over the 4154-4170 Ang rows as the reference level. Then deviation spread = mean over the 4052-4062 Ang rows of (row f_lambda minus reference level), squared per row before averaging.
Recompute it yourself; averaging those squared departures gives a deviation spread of 11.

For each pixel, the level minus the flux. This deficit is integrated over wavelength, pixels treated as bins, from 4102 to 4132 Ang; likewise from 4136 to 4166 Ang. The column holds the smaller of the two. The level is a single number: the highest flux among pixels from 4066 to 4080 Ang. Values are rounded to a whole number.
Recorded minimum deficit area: 158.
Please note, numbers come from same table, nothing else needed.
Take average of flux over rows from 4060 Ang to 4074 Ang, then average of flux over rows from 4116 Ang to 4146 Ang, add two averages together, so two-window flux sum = 93.5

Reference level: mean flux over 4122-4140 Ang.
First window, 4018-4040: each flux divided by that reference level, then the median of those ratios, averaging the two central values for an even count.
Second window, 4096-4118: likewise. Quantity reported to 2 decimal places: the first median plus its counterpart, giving 2.11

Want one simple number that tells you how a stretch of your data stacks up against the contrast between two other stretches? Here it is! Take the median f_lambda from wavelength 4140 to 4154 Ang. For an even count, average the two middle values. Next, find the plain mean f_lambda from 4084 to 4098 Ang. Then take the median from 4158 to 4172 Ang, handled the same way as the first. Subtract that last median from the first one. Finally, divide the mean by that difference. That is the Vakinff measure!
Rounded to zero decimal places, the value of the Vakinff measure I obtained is -32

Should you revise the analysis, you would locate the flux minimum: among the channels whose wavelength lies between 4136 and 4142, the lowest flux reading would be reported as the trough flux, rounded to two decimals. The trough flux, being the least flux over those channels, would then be 41.31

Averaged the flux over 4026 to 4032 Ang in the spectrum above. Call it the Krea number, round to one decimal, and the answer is 49.0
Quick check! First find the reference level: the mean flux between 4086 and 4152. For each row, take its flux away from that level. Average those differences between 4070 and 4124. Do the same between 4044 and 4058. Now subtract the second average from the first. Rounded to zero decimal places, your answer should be -3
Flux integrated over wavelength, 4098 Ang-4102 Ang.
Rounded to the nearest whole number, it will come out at 206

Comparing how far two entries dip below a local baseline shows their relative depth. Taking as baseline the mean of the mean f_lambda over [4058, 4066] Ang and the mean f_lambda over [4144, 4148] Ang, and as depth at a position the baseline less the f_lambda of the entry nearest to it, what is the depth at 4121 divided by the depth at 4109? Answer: -14.8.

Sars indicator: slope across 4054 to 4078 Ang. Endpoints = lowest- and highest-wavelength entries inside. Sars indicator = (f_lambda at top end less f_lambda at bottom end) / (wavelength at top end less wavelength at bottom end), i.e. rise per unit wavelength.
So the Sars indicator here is 0.17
